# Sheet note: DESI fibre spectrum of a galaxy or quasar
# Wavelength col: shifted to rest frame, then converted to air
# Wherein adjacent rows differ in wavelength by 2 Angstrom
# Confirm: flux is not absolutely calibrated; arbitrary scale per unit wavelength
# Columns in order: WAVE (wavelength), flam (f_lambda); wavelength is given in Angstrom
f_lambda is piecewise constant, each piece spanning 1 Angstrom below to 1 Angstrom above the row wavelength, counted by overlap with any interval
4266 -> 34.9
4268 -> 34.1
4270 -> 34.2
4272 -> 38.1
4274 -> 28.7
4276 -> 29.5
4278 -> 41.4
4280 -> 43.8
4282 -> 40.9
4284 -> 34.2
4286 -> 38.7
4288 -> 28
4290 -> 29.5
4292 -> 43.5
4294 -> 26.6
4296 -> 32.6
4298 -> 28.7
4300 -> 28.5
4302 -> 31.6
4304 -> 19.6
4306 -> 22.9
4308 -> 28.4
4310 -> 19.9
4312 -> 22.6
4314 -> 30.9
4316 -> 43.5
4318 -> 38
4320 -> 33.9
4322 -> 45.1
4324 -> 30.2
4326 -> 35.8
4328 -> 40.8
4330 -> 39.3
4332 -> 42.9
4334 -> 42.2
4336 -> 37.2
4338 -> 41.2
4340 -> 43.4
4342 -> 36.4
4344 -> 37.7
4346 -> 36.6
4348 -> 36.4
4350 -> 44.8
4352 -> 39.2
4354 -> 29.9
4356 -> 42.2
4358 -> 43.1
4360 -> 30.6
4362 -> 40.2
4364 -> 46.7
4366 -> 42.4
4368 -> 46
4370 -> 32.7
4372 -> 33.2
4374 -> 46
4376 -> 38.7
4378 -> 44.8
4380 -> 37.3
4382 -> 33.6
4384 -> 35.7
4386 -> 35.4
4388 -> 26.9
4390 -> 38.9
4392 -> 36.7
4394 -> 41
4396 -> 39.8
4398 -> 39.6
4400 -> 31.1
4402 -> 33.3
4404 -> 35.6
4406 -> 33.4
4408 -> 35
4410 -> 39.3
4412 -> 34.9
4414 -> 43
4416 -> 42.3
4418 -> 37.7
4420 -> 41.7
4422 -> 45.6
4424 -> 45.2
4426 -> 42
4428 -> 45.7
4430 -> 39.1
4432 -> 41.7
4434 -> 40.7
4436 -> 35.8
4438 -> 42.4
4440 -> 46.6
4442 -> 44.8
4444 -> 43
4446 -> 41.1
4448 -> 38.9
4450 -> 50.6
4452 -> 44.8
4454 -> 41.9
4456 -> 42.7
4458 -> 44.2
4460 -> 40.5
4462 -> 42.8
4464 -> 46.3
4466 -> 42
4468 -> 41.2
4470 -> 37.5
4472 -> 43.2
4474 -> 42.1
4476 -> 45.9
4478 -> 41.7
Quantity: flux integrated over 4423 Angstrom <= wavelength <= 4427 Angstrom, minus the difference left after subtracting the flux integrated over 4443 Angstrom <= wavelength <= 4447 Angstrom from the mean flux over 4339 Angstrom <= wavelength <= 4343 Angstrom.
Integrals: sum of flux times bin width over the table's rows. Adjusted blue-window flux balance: 303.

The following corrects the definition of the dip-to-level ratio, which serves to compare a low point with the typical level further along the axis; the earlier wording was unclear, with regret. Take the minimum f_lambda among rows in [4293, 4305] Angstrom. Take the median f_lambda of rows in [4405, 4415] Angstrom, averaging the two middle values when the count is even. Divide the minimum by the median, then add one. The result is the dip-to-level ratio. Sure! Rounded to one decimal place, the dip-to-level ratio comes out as 1.6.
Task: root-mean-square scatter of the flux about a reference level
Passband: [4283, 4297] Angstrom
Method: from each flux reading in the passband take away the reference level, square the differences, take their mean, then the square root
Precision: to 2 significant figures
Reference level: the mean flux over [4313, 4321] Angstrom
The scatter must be 6.5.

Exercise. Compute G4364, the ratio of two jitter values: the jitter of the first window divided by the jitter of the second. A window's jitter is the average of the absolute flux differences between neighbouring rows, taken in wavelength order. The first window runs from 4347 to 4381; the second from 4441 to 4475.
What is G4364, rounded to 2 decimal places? 2.24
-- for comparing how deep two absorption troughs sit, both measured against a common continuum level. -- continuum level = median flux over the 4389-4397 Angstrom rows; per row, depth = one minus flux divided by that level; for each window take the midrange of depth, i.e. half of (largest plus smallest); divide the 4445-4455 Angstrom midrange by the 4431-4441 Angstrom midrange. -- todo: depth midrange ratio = 2.9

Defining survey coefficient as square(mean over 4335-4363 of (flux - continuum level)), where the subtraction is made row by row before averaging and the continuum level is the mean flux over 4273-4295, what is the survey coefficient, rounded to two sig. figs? 12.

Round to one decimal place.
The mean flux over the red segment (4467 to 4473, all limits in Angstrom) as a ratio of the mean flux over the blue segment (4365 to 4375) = 1.0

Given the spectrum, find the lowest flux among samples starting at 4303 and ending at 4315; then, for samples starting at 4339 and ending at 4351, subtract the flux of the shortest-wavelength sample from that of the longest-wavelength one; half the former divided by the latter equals 7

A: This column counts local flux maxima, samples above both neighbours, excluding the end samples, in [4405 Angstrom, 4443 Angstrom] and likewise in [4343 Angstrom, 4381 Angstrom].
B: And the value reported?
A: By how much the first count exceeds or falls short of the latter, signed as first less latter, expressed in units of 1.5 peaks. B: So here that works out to 0.0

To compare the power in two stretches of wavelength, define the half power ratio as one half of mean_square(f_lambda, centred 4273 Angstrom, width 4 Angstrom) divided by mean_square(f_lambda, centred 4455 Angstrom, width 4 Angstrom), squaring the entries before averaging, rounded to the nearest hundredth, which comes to 0.32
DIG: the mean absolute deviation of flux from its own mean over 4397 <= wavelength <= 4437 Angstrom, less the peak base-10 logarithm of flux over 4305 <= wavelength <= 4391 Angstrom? 2.0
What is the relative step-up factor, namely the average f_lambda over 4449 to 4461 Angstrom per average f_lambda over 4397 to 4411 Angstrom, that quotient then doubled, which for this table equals 2.50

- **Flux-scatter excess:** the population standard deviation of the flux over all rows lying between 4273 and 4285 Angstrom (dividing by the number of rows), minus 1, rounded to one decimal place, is 4.9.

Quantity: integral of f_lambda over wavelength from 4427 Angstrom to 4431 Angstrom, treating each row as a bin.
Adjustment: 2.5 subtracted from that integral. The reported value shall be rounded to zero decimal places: 167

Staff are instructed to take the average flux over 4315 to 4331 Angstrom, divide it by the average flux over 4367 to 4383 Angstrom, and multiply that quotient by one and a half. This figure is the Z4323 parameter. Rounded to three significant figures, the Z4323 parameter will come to 1.47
